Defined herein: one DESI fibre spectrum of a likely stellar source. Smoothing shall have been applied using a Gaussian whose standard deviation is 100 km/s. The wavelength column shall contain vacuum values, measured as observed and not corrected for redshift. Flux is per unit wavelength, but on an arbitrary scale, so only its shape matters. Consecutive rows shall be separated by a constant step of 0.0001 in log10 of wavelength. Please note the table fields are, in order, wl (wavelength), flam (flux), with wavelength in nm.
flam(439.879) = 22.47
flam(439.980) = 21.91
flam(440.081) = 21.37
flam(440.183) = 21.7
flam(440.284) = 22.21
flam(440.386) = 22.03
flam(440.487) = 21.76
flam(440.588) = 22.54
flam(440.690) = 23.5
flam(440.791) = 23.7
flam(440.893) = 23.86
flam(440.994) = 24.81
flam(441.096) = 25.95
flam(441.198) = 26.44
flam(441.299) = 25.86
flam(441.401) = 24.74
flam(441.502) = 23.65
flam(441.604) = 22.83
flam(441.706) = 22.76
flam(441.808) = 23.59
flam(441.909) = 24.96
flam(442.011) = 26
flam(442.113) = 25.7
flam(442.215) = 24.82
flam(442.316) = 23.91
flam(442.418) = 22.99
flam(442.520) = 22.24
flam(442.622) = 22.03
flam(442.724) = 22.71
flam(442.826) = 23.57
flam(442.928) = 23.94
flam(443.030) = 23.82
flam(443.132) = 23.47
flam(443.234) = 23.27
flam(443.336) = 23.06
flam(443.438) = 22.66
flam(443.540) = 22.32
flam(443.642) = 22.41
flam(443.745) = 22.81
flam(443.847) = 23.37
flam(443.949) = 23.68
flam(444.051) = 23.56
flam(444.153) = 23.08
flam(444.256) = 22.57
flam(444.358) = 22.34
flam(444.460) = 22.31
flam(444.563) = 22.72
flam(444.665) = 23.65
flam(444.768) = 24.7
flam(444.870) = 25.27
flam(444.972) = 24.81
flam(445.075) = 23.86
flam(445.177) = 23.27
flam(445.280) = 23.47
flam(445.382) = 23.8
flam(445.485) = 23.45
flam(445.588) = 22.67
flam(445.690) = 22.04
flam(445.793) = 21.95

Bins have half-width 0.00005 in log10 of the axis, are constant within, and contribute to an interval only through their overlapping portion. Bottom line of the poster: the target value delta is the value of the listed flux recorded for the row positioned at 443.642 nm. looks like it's 22.41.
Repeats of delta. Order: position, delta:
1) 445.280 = 23.47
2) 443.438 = 22.66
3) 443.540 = 22.32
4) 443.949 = 23.68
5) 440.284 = 22.21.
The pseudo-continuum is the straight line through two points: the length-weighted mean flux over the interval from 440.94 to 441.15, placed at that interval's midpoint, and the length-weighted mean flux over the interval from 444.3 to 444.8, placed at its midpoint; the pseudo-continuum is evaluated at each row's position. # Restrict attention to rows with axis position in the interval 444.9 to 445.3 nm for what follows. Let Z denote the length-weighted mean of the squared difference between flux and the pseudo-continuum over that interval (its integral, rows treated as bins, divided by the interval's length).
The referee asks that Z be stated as 1.9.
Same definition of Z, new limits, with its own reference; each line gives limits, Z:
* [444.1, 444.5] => 0.5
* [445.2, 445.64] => 0.8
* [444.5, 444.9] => 2.1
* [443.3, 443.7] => 1.4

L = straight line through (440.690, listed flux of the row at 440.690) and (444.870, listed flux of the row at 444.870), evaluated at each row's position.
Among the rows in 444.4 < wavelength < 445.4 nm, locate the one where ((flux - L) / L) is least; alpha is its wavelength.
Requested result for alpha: 444.460 nm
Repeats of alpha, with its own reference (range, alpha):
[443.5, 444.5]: 444.460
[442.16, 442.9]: 442.622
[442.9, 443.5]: 443.438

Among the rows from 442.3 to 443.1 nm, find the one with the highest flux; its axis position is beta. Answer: 442.928 nm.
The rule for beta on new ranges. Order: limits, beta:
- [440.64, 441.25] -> 441.198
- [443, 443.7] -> 443.030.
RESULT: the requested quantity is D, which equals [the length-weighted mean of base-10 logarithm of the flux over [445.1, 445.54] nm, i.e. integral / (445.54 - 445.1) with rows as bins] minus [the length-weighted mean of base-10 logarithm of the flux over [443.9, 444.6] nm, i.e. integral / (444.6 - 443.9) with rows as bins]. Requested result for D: 0.011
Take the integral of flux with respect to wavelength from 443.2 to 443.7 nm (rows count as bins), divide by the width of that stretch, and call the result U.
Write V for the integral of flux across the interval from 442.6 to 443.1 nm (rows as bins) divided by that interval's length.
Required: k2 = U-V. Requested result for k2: -0.6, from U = 22.7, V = 23.3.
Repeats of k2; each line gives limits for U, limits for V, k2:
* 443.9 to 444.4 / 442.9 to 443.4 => -0.4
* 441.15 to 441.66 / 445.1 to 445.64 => 1.3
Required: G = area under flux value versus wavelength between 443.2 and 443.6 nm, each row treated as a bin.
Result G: 9.13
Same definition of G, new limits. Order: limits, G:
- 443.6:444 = 9.23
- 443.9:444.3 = 9.29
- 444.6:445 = 9.83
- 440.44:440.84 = 9.16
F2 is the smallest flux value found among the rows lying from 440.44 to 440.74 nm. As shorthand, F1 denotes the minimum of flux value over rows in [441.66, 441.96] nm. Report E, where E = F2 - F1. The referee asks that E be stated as -1.0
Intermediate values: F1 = 22.76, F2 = 21.76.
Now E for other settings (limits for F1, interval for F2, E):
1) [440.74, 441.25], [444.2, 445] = -1.4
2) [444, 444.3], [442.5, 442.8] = -0.5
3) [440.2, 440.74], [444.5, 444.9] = 1.0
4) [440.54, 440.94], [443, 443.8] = -0.2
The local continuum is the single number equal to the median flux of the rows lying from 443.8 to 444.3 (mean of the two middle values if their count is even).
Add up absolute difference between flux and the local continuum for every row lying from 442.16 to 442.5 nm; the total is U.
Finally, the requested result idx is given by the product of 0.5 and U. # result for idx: 1.2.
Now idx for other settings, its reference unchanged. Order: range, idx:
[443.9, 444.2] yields 0.4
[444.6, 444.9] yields 1.8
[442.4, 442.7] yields 1.4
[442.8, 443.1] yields 0.6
